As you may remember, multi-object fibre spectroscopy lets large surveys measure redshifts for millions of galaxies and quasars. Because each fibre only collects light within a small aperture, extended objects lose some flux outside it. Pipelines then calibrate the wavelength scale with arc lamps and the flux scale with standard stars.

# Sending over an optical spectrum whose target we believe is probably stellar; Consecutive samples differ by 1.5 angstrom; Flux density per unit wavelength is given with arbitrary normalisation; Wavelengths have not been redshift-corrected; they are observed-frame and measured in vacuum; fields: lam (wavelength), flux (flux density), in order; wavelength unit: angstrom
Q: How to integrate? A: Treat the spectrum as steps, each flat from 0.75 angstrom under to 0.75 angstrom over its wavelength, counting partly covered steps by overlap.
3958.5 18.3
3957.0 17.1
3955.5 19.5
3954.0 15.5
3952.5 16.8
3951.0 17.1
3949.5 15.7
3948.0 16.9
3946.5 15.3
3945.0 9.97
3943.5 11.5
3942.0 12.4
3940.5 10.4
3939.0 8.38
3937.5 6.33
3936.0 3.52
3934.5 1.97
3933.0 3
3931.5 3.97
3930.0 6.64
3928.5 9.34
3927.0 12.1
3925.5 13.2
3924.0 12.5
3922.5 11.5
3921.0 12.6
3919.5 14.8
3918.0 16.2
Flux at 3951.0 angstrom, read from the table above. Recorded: 17.1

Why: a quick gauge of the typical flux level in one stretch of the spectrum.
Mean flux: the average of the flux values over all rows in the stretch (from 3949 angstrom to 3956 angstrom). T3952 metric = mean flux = 17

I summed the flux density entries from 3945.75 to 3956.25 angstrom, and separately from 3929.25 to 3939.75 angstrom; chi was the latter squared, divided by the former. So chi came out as 10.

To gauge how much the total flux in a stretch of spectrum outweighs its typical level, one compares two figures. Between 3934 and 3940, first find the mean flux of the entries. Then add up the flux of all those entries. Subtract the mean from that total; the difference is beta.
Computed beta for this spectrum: 15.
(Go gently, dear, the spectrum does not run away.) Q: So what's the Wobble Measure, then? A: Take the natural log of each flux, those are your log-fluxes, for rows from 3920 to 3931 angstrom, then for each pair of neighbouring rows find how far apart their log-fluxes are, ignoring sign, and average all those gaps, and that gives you 0.15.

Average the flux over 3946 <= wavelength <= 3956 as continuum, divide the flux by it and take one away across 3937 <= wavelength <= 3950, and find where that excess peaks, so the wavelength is 3948.0 angstrom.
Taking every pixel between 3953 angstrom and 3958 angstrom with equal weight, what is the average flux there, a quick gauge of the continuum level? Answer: 17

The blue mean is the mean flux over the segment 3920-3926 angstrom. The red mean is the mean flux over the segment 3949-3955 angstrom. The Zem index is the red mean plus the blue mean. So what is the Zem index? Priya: 29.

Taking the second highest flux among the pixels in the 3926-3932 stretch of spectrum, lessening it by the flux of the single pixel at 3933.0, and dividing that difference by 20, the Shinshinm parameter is 0.32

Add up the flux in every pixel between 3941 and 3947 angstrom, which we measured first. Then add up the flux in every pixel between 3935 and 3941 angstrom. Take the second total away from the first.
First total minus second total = 21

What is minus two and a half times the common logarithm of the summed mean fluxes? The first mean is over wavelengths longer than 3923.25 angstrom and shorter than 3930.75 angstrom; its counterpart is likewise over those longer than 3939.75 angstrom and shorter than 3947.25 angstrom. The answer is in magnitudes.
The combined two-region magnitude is -3.39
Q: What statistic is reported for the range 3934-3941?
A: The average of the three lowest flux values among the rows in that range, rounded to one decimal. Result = 3.9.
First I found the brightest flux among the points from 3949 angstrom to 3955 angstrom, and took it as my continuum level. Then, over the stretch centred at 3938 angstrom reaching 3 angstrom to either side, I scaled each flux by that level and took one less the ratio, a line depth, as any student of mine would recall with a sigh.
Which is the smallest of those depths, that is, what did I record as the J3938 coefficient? 0.39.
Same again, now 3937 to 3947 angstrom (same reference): 0.11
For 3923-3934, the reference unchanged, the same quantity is 0.23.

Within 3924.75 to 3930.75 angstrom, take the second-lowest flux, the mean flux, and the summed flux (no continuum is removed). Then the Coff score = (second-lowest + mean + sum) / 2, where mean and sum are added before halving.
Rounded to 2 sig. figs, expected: 30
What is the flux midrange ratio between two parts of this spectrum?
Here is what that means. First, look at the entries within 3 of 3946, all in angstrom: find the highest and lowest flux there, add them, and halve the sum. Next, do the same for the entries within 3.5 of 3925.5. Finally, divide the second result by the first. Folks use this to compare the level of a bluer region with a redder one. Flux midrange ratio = 0.8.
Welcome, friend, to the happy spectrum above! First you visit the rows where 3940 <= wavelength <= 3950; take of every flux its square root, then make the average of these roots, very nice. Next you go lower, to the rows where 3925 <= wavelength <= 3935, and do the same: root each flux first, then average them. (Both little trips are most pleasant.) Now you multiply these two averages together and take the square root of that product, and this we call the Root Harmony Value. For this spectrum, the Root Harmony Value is 3.04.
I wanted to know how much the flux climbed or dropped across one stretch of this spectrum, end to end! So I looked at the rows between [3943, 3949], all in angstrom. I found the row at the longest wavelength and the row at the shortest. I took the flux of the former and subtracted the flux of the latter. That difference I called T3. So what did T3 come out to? 5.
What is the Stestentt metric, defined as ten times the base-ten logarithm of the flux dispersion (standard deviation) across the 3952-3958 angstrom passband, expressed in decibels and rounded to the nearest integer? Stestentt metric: 2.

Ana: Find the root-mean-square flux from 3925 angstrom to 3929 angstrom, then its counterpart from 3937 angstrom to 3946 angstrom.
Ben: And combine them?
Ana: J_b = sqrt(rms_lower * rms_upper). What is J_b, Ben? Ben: 10.8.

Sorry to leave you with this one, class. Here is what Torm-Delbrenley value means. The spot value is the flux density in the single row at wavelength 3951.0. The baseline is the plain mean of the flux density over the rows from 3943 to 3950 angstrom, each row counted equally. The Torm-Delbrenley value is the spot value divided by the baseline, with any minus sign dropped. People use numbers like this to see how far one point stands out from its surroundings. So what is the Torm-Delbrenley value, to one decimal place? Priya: 1.2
